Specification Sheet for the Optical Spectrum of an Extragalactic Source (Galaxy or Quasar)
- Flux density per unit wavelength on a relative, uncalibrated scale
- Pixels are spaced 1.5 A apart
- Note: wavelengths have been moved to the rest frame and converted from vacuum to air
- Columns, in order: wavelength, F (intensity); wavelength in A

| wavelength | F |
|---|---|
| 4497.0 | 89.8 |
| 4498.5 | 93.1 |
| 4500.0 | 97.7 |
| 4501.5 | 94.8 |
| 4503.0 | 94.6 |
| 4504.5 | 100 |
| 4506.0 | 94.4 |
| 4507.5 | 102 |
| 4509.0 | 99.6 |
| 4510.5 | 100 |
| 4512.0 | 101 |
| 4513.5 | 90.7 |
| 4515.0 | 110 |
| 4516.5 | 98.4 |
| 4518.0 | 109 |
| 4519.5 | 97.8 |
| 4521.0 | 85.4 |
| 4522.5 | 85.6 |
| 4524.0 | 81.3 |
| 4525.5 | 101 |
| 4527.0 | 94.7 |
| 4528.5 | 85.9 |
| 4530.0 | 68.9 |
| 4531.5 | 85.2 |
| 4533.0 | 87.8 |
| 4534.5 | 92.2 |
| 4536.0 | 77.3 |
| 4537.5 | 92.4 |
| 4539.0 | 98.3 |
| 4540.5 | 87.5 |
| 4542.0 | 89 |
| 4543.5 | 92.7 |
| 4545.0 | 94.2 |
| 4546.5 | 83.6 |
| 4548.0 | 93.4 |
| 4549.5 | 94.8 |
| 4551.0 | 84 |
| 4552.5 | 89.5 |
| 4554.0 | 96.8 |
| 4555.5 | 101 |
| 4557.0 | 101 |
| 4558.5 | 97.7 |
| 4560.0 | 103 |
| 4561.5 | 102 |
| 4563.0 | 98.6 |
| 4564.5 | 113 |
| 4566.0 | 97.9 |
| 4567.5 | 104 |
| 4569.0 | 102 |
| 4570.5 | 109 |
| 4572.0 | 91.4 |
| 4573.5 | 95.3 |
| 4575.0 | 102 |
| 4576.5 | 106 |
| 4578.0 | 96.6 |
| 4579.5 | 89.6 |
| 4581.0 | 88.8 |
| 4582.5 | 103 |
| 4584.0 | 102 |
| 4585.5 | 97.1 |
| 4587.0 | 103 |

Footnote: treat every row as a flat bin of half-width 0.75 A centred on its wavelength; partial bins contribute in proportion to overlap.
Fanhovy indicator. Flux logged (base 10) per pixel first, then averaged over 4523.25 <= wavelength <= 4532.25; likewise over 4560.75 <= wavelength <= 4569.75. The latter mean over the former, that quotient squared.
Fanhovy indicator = 1.08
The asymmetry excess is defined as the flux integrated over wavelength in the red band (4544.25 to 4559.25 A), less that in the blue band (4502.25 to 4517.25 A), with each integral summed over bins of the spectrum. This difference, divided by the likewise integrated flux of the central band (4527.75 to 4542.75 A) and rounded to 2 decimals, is -0.06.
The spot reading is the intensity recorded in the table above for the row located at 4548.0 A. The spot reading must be 93.4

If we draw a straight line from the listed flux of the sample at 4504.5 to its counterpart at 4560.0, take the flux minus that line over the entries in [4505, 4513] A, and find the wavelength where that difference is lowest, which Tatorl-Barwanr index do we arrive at 4506.0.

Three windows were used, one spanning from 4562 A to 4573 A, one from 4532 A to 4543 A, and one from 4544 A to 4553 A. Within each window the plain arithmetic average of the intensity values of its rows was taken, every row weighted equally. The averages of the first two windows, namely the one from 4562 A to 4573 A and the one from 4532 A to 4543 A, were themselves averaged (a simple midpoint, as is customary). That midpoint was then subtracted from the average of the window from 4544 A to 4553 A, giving -6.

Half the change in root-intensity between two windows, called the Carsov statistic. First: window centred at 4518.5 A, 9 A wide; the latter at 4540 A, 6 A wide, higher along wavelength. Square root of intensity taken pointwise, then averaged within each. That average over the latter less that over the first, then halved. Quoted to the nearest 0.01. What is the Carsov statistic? -0.15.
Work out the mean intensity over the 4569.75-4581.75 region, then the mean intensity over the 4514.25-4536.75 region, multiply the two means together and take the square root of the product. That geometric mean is 94.0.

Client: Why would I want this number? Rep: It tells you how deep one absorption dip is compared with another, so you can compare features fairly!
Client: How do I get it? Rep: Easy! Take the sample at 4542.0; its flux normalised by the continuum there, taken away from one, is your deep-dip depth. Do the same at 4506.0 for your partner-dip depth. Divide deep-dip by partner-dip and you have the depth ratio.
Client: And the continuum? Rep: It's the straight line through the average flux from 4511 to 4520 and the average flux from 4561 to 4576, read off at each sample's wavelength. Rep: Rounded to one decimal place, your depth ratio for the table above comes 1.8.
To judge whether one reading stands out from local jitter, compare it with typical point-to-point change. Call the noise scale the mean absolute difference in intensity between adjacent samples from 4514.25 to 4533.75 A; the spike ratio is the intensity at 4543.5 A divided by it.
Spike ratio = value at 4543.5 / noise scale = 9.2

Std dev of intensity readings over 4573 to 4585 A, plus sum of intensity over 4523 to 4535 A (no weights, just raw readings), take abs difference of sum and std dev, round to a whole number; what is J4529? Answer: 691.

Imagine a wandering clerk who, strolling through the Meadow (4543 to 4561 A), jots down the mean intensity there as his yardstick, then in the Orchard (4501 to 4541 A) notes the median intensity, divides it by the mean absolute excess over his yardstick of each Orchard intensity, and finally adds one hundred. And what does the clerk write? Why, 113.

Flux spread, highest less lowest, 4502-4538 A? 41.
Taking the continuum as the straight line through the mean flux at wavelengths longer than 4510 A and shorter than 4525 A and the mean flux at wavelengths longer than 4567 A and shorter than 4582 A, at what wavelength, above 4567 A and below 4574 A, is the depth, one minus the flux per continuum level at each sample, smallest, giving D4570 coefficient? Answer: 4570.5 A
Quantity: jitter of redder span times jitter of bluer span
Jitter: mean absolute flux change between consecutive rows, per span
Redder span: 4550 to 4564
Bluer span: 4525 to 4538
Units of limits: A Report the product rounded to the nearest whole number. 40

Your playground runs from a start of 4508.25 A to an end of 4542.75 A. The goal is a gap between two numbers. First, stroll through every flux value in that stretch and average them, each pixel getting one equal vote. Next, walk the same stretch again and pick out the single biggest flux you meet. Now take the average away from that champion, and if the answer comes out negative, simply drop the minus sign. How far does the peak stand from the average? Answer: 18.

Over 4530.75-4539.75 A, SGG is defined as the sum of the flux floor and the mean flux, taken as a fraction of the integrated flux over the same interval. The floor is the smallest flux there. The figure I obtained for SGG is 0.208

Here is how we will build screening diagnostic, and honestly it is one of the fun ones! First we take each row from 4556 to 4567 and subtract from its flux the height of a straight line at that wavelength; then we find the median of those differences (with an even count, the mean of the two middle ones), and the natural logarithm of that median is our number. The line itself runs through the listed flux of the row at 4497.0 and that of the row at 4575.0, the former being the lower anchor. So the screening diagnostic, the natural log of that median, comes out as 0.6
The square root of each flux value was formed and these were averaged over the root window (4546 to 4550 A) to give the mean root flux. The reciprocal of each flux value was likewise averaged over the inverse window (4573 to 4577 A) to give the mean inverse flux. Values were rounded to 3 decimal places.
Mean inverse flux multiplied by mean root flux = 0.094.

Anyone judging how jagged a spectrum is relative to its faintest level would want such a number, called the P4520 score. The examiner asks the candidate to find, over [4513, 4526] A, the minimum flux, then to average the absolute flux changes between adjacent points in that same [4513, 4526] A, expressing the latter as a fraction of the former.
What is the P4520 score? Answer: 0.137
